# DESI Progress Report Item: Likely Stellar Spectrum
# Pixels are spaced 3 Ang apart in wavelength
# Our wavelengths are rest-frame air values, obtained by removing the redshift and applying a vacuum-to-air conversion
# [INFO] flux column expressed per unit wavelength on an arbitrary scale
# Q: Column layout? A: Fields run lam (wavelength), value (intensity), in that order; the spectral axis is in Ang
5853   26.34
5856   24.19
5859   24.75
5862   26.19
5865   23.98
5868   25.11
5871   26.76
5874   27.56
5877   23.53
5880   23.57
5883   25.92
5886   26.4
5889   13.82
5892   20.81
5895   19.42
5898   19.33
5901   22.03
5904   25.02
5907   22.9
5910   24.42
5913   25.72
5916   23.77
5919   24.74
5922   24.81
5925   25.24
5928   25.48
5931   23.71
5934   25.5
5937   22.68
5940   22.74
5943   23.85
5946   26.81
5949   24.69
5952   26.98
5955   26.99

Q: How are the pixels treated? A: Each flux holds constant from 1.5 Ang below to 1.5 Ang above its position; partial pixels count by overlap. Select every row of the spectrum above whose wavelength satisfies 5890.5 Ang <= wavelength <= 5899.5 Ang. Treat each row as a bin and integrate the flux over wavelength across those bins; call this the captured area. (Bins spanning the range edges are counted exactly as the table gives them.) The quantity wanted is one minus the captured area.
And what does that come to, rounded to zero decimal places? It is -178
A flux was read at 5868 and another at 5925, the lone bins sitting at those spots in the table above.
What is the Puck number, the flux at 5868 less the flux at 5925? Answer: 0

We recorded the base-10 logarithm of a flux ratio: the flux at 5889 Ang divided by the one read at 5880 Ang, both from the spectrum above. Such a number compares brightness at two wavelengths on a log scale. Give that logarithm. -0.23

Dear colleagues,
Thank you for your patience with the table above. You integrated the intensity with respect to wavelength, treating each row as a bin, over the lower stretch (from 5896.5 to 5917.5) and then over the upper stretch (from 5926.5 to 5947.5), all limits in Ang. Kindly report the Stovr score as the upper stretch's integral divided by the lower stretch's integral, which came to 1.05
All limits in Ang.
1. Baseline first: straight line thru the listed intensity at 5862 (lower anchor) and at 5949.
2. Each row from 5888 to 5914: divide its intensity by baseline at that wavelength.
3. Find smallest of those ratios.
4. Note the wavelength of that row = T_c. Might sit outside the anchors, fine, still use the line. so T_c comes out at 5889 Ang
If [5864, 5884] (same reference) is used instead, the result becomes 5877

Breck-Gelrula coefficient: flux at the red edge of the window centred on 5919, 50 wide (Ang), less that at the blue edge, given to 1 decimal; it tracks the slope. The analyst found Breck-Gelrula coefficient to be 4.4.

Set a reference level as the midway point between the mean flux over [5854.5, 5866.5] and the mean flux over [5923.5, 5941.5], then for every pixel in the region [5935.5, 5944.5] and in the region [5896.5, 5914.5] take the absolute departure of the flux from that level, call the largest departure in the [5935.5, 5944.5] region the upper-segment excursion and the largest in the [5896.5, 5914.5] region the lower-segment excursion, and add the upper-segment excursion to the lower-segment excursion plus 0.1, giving 7.1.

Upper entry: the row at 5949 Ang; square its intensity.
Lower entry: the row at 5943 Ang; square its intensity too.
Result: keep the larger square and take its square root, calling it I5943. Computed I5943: 24.7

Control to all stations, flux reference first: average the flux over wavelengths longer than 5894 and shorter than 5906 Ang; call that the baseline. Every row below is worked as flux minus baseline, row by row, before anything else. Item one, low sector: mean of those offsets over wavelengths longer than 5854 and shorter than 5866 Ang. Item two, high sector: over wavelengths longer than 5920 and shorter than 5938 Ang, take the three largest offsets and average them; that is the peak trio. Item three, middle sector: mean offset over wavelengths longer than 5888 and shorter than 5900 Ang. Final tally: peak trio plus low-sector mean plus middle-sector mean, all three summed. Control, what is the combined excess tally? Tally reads 4.2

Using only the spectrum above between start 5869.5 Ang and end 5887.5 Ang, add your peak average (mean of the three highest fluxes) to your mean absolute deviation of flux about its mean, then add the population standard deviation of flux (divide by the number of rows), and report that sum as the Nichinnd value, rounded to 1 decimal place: 29.8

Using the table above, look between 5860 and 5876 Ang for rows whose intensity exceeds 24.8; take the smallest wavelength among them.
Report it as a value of 5862 Ang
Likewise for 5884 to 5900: 5886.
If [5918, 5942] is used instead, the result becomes 5922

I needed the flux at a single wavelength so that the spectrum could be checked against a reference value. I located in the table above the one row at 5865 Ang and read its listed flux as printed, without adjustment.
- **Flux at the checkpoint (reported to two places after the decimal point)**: 23.98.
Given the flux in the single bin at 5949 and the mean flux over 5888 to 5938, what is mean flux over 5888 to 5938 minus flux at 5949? -2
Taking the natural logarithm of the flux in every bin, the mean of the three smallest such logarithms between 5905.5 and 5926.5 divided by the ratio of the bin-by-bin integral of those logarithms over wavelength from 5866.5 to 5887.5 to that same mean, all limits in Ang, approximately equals 0.147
